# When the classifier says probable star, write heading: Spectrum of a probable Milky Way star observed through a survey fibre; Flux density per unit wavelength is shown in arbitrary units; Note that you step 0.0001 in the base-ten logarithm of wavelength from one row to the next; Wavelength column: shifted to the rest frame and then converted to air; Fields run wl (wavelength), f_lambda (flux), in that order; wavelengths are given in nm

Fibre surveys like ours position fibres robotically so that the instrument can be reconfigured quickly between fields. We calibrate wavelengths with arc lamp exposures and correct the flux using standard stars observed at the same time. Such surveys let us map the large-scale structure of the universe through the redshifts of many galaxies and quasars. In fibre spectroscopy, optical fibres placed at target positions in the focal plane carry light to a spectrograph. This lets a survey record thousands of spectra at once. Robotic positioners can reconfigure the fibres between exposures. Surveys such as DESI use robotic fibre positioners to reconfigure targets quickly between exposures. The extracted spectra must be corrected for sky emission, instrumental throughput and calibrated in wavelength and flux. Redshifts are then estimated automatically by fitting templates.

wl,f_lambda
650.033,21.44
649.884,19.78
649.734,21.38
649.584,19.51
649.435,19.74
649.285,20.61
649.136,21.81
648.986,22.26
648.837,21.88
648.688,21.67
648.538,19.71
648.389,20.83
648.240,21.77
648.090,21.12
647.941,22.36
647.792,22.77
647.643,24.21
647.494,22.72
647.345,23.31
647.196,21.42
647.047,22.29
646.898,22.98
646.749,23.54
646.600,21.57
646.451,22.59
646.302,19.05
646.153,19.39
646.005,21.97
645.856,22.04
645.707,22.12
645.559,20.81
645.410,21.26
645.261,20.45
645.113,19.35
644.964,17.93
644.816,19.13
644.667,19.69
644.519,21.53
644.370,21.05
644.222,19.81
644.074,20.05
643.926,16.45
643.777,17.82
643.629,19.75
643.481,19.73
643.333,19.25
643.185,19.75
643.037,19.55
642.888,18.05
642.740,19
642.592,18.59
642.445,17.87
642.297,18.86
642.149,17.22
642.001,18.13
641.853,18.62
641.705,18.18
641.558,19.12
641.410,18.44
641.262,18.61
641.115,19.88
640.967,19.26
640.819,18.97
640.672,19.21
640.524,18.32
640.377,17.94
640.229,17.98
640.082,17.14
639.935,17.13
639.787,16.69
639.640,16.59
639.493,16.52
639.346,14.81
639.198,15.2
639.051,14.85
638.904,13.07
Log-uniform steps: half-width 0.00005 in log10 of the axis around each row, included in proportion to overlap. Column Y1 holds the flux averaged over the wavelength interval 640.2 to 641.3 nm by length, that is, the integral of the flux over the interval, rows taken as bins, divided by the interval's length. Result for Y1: 18.8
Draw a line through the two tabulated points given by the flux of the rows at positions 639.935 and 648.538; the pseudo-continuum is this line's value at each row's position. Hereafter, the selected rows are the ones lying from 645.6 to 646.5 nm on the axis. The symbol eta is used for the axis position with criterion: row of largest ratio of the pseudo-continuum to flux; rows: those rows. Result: 646.302 nm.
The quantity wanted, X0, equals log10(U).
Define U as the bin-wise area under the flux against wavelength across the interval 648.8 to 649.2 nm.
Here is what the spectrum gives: 0.94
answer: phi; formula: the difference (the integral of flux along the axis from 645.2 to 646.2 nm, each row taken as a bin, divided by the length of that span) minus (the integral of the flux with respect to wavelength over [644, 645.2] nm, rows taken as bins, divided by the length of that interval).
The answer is 1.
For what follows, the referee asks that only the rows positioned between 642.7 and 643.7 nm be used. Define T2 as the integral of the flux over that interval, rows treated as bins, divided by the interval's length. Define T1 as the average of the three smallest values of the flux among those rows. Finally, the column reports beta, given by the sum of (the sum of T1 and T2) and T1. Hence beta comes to 57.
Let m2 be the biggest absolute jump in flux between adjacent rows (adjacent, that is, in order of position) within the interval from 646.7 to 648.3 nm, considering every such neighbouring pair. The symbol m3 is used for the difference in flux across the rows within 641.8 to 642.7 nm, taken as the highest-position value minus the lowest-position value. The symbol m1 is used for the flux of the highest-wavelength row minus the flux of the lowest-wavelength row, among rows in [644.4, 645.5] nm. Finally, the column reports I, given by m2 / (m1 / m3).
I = 0.2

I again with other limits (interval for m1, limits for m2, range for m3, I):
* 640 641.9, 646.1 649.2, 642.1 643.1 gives 5.6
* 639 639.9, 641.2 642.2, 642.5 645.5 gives 1.4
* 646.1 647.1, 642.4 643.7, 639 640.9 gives 2.1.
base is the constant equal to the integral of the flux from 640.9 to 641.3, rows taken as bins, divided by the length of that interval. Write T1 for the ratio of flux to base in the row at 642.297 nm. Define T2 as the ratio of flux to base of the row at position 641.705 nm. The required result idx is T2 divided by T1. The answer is 0.96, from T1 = 0.98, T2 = 0.94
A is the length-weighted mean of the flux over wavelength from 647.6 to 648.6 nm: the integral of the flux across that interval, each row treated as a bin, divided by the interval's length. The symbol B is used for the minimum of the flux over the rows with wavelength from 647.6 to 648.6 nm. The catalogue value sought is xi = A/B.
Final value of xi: 1.11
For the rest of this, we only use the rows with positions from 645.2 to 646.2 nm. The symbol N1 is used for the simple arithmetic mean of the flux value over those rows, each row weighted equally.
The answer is 21.1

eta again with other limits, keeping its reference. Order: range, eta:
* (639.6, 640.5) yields 639.640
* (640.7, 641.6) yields 641.410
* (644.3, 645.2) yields 644.964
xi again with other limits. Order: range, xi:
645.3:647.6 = 1.15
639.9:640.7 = 1.05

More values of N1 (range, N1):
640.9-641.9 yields 18.9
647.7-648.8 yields 21.5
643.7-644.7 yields 19.5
